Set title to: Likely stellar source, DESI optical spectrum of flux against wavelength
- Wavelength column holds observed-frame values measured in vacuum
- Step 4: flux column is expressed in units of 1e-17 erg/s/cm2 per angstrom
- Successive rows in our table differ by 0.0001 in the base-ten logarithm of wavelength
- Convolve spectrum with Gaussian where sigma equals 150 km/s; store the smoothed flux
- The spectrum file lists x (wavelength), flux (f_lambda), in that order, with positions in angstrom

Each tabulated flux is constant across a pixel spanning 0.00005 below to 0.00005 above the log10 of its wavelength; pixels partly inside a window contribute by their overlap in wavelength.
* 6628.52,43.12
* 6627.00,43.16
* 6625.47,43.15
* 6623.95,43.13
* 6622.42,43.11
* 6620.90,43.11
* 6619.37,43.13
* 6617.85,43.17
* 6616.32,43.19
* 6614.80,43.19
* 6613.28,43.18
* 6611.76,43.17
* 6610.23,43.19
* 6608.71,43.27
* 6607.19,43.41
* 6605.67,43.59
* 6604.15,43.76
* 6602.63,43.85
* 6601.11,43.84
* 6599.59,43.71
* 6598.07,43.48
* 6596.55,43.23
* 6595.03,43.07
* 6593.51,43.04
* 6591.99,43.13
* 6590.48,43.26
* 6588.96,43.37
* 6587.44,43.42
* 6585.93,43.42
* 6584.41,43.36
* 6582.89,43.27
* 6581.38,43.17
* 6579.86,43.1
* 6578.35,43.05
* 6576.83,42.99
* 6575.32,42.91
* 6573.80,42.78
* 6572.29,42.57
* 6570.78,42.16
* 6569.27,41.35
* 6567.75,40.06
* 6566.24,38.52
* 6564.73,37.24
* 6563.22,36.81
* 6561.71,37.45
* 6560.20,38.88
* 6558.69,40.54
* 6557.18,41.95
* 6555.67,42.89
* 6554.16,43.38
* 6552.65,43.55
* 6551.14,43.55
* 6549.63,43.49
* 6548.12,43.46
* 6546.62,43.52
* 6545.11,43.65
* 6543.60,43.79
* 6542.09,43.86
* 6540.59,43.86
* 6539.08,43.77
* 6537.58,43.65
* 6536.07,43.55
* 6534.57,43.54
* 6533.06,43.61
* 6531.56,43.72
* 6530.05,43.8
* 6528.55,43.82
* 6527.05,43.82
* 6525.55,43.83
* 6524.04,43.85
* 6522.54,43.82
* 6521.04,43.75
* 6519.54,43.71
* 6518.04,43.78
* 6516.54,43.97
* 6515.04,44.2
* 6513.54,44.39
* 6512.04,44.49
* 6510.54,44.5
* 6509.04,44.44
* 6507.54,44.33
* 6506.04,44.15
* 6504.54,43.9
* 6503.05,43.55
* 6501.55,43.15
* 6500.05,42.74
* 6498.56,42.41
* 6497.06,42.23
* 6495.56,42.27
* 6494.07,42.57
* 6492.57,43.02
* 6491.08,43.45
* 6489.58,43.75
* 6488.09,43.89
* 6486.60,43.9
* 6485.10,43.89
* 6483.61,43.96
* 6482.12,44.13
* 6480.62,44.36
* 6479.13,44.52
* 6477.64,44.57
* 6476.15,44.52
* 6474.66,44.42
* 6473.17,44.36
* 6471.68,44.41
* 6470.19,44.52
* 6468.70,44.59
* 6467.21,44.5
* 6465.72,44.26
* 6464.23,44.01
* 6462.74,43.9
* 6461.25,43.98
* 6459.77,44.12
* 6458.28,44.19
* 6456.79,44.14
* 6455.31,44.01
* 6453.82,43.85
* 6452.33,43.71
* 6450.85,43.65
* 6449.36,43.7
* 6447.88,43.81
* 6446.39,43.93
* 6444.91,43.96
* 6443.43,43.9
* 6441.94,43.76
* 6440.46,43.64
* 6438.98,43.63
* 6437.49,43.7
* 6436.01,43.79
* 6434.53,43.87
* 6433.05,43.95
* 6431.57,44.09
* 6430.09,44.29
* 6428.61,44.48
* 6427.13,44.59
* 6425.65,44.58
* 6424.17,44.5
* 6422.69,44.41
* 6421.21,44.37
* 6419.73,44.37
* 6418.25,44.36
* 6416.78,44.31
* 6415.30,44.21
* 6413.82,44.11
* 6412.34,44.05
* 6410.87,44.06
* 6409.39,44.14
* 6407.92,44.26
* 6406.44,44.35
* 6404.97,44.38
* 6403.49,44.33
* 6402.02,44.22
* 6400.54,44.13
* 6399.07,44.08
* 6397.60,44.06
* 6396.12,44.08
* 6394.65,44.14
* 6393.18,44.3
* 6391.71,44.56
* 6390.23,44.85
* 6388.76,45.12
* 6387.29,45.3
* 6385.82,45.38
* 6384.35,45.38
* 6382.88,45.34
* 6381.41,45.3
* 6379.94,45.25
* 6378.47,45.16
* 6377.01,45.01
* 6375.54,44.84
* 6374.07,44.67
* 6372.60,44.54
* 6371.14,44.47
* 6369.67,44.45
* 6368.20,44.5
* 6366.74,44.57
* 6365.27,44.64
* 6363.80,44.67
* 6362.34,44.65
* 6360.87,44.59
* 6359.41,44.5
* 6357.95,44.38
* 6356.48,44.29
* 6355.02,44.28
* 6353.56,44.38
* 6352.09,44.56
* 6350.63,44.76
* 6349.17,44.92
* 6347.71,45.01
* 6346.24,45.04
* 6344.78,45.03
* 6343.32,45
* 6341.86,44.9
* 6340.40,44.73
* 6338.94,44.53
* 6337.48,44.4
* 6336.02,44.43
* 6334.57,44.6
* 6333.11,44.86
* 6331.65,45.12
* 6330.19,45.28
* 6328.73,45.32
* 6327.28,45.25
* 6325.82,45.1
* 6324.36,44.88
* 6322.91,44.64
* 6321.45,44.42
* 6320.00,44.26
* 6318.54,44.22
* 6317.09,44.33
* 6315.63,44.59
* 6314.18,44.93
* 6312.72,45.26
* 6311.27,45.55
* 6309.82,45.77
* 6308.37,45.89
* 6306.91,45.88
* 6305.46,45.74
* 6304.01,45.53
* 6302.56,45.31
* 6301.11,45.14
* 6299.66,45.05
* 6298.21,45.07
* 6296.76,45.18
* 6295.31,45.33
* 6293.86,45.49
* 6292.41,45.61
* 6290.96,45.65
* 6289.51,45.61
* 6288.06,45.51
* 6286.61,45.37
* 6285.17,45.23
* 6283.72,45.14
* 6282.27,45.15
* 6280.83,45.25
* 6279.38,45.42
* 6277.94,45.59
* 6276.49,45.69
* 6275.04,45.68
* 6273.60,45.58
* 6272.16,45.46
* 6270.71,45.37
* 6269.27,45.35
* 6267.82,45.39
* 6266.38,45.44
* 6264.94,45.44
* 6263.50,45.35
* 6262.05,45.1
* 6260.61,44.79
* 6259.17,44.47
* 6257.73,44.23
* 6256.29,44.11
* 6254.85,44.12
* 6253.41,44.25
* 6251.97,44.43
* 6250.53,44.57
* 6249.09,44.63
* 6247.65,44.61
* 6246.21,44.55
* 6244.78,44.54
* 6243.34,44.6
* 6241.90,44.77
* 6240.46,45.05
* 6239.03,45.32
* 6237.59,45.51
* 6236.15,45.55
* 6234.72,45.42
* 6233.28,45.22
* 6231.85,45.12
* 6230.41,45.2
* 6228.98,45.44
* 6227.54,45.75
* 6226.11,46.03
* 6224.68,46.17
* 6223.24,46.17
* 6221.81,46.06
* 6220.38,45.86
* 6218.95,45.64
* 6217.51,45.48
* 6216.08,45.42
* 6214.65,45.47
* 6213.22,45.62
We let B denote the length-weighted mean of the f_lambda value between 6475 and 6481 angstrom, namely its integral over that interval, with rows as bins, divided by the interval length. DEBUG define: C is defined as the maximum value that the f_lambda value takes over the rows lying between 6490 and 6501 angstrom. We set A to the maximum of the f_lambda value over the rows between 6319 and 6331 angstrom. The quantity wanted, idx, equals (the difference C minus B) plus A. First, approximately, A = 45.32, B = 44.5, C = 43.45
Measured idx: 44.2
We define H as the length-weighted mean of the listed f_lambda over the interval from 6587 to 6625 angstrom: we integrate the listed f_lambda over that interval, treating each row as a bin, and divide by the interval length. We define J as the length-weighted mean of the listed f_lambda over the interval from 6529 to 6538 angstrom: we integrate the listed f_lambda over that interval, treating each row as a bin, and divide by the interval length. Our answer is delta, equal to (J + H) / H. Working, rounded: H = 43.3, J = 43.6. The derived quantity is 2.01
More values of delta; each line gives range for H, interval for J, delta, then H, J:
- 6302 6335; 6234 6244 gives 2.00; 45.1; 45.2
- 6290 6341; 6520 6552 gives 1.97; 45.1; 43.7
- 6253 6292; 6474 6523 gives 1.97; 45.2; 43.8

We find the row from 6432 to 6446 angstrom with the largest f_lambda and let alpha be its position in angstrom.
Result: 6444.91 angstrom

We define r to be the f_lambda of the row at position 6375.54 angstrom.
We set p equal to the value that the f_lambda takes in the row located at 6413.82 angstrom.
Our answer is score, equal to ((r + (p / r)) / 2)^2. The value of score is 525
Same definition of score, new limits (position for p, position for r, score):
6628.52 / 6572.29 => 475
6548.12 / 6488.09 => 504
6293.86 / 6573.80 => 481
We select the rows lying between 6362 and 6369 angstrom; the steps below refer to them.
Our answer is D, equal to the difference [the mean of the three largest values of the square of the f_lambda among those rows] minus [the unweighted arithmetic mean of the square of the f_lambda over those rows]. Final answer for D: 4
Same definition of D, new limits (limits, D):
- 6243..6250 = 2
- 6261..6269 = 7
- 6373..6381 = 14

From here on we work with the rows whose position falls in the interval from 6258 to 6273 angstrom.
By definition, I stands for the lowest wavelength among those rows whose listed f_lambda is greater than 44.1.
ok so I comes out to 6259.17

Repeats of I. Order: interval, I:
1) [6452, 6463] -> 6456.79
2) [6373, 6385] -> 6374.07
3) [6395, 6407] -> 6400.54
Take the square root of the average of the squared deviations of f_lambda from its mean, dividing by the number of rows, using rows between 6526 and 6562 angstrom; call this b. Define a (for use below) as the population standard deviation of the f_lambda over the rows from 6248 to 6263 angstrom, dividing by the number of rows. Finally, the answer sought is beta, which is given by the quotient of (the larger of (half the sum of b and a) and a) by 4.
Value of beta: 0.24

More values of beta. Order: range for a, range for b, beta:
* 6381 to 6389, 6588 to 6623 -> 0.04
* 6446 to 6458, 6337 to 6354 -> 0.05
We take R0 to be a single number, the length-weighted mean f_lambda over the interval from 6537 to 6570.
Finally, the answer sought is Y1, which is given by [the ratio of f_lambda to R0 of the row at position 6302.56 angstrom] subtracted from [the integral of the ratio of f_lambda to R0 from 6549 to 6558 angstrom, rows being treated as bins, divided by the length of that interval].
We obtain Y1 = -0.053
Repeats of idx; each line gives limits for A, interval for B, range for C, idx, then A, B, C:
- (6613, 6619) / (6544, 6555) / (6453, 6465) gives 43.9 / 43.19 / 43.5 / 44.19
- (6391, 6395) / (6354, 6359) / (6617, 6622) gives 43.4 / 44.56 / 44.4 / 43.17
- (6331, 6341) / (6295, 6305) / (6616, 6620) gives 43.0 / 45.12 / 45.3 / 43.19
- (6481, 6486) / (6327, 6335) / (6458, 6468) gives 43.6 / 44.13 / 45.1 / 44.5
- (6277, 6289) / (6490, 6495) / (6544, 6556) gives 46.2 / 45.59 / 43.0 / 43.65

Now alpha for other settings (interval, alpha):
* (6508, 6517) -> 6510.54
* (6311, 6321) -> 6311.27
